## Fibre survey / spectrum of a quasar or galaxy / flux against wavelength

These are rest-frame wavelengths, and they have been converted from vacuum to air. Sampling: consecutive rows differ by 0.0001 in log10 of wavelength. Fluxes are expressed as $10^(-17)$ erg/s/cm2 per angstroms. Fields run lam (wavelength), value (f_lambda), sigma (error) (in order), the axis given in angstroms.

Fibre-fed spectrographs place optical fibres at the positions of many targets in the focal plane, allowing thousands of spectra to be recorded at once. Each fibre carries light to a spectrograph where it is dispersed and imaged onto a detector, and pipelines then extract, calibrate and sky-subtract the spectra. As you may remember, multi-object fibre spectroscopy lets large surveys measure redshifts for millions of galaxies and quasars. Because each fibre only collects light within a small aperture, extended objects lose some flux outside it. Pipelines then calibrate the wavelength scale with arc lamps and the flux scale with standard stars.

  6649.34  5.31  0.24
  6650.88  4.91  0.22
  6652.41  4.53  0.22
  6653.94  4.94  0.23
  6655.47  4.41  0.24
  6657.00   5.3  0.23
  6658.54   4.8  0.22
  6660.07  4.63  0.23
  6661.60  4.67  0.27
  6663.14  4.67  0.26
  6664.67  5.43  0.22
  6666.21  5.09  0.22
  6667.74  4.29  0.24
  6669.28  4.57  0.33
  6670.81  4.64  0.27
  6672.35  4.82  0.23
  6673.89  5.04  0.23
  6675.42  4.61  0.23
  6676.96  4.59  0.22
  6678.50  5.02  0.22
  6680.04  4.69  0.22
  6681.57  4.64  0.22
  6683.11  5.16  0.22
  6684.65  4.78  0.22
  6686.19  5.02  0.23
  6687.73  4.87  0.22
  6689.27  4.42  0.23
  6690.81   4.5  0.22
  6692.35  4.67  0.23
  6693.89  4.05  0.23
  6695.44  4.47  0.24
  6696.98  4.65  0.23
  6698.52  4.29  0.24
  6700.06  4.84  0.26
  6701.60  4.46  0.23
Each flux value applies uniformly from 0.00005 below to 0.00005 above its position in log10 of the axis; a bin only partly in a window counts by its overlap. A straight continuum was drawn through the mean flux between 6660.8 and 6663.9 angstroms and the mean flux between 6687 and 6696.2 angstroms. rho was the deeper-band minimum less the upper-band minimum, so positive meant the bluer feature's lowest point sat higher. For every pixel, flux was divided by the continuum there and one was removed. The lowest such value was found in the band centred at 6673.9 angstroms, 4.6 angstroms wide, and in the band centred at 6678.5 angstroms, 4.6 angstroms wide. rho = 0.002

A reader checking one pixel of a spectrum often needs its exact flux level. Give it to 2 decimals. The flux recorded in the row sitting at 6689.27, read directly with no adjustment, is 4.42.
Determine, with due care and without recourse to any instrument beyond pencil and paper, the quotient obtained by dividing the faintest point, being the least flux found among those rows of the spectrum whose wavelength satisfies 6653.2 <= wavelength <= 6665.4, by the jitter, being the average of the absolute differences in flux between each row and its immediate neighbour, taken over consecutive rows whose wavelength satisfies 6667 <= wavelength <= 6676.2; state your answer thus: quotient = 19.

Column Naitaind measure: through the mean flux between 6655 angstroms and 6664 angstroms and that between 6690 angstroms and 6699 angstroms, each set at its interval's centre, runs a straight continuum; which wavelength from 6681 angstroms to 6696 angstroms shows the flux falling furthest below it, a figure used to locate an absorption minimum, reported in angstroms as 6693.89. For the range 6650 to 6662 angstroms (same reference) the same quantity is 6655.47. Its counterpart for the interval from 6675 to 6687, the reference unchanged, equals 6676.96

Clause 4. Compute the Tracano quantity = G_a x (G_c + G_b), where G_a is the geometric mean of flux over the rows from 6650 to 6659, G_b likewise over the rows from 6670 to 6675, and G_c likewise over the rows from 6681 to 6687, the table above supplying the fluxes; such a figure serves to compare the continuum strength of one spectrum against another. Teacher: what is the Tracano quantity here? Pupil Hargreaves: 46.7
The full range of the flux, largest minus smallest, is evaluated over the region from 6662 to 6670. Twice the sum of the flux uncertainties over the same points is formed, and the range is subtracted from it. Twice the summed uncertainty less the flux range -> 1.40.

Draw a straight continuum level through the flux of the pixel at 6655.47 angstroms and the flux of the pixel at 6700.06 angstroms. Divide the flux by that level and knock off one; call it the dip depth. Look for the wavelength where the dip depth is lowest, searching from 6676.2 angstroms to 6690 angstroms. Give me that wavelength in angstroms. 6689.27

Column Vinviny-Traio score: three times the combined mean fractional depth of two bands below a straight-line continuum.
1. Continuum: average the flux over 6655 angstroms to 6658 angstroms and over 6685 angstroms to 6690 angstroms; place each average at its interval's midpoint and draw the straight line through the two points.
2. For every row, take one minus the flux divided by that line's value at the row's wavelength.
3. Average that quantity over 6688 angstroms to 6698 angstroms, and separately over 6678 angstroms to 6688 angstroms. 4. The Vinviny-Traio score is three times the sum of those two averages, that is 0.12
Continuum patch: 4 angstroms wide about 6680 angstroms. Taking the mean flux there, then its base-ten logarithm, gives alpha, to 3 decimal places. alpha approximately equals 0.680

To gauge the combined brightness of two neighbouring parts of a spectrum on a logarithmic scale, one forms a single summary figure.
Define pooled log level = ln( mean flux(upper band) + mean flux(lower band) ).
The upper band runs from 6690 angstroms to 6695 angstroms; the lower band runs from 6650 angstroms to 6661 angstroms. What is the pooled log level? 2.22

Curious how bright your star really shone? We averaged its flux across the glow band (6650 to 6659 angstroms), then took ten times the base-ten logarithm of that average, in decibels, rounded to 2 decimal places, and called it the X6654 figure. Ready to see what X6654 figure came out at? 6.83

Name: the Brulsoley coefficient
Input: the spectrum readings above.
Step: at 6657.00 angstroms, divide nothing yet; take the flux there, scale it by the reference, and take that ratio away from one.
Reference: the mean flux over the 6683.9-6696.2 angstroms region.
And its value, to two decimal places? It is -0.15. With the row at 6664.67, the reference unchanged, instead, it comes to -0.18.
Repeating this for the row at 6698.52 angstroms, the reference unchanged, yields 0.07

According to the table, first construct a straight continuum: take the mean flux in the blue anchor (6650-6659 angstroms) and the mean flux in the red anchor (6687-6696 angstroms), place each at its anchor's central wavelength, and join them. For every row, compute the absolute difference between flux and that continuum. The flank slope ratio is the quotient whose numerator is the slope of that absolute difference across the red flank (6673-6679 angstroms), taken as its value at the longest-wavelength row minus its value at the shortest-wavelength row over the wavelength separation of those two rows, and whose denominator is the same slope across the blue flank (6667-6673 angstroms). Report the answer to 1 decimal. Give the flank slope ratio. -0.1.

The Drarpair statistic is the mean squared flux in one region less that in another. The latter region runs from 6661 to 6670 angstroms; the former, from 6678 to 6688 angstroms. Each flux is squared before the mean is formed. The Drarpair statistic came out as 0.8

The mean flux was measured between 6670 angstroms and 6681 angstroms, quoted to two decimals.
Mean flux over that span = 4.77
